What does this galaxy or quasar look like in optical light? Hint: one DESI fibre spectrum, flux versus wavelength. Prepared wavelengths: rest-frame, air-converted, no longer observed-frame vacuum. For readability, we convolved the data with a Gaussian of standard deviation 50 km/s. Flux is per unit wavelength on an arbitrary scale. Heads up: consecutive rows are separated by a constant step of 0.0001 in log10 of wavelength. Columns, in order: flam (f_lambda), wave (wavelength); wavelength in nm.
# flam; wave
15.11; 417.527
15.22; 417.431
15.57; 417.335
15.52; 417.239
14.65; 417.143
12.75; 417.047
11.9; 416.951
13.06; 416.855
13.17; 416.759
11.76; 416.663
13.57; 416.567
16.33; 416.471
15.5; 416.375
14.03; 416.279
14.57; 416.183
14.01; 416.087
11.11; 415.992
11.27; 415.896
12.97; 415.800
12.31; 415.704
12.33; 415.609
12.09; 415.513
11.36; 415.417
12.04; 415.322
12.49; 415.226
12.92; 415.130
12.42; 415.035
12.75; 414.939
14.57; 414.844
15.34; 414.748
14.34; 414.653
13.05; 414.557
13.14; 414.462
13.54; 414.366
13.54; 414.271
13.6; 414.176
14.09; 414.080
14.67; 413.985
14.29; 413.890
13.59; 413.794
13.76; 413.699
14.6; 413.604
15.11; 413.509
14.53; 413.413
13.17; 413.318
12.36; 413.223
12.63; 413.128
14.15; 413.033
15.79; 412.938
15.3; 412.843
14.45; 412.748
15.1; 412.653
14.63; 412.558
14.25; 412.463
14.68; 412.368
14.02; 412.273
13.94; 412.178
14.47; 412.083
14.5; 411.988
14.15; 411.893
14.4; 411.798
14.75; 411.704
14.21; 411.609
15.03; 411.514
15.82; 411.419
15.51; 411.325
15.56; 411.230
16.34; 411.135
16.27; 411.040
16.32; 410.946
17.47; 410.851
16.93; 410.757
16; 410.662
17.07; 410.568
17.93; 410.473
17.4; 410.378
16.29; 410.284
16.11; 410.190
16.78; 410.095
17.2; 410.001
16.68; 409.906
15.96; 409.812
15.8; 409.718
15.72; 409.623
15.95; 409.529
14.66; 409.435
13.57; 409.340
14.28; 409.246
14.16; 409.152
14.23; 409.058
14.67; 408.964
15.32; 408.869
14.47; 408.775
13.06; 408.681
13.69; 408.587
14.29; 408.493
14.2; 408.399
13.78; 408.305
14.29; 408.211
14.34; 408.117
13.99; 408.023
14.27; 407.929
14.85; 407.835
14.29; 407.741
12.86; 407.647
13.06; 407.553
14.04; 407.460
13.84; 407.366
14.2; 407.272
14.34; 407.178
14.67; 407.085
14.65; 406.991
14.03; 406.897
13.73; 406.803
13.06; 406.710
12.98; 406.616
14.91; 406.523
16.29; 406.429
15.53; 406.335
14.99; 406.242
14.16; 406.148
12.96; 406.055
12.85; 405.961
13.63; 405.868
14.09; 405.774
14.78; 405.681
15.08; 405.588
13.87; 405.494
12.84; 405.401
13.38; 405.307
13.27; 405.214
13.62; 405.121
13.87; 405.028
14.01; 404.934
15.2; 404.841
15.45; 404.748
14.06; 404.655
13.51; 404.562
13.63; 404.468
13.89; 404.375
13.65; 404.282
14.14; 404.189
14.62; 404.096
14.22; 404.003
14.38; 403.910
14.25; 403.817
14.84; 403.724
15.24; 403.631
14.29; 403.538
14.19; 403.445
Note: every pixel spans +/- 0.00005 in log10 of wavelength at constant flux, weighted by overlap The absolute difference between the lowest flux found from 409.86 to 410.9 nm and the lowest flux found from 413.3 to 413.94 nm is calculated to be 2.8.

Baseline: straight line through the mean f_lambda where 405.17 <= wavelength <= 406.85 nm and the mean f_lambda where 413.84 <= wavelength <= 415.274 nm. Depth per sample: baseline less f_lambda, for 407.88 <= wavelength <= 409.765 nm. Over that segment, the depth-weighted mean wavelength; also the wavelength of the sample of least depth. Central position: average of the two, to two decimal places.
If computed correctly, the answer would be 409.39 nm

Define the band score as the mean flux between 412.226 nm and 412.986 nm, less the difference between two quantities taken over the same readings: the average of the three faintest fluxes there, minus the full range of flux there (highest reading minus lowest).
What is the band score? 2.3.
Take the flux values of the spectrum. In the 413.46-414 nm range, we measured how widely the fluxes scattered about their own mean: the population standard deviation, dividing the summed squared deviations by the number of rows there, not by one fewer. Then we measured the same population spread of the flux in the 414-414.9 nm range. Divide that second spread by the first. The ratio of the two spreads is 1.3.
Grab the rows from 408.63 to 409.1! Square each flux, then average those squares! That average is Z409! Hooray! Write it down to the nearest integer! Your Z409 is 206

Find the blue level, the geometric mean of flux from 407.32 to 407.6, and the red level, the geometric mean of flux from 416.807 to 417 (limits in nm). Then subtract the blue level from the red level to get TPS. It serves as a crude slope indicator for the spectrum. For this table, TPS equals -1.2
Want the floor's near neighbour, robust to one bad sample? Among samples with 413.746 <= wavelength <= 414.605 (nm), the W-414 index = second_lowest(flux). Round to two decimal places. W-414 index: 13.14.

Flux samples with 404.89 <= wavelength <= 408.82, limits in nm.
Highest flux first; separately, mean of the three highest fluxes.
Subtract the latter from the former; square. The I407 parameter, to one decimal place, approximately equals 0.4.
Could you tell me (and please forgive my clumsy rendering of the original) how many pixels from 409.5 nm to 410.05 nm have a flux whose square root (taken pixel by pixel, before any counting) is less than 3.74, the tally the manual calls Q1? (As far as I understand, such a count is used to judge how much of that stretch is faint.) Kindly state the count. 0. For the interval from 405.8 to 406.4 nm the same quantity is 3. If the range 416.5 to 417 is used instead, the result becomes 5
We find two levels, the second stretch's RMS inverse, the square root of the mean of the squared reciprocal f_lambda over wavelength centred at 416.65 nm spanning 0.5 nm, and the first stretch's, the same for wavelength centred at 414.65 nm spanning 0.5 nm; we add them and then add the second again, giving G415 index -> 0.221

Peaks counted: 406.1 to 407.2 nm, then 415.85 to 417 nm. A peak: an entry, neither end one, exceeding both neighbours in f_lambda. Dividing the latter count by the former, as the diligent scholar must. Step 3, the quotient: 1.50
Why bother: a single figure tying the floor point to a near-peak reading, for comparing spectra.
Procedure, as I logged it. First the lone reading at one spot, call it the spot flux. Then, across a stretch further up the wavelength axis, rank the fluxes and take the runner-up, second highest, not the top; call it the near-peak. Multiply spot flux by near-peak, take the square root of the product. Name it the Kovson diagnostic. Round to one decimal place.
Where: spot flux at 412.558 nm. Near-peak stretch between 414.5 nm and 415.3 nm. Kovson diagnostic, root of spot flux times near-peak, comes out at 14.6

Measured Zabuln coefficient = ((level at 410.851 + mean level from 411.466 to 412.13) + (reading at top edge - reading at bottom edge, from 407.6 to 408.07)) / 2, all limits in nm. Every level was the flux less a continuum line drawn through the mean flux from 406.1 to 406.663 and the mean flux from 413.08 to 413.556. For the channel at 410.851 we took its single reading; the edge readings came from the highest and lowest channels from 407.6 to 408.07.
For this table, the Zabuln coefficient 2.7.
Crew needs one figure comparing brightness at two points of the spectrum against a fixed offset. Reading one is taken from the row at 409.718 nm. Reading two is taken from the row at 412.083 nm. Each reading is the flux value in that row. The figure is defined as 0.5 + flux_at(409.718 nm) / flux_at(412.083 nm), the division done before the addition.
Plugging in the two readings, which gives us 1.59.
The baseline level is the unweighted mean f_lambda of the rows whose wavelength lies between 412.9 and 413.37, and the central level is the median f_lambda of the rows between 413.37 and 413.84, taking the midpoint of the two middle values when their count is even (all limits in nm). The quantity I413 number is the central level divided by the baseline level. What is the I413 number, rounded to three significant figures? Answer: 1.07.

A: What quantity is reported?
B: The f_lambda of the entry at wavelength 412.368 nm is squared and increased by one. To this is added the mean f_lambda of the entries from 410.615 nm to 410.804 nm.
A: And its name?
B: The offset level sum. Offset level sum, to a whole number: 233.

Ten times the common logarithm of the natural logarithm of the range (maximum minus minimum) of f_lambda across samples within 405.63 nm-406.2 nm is -2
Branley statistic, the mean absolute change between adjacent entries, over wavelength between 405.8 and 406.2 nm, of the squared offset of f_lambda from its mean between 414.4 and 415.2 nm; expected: 0.22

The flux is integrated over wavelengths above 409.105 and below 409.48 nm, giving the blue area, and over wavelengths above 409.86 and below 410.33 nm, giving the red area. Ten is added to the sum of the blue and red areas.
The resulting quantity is 23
